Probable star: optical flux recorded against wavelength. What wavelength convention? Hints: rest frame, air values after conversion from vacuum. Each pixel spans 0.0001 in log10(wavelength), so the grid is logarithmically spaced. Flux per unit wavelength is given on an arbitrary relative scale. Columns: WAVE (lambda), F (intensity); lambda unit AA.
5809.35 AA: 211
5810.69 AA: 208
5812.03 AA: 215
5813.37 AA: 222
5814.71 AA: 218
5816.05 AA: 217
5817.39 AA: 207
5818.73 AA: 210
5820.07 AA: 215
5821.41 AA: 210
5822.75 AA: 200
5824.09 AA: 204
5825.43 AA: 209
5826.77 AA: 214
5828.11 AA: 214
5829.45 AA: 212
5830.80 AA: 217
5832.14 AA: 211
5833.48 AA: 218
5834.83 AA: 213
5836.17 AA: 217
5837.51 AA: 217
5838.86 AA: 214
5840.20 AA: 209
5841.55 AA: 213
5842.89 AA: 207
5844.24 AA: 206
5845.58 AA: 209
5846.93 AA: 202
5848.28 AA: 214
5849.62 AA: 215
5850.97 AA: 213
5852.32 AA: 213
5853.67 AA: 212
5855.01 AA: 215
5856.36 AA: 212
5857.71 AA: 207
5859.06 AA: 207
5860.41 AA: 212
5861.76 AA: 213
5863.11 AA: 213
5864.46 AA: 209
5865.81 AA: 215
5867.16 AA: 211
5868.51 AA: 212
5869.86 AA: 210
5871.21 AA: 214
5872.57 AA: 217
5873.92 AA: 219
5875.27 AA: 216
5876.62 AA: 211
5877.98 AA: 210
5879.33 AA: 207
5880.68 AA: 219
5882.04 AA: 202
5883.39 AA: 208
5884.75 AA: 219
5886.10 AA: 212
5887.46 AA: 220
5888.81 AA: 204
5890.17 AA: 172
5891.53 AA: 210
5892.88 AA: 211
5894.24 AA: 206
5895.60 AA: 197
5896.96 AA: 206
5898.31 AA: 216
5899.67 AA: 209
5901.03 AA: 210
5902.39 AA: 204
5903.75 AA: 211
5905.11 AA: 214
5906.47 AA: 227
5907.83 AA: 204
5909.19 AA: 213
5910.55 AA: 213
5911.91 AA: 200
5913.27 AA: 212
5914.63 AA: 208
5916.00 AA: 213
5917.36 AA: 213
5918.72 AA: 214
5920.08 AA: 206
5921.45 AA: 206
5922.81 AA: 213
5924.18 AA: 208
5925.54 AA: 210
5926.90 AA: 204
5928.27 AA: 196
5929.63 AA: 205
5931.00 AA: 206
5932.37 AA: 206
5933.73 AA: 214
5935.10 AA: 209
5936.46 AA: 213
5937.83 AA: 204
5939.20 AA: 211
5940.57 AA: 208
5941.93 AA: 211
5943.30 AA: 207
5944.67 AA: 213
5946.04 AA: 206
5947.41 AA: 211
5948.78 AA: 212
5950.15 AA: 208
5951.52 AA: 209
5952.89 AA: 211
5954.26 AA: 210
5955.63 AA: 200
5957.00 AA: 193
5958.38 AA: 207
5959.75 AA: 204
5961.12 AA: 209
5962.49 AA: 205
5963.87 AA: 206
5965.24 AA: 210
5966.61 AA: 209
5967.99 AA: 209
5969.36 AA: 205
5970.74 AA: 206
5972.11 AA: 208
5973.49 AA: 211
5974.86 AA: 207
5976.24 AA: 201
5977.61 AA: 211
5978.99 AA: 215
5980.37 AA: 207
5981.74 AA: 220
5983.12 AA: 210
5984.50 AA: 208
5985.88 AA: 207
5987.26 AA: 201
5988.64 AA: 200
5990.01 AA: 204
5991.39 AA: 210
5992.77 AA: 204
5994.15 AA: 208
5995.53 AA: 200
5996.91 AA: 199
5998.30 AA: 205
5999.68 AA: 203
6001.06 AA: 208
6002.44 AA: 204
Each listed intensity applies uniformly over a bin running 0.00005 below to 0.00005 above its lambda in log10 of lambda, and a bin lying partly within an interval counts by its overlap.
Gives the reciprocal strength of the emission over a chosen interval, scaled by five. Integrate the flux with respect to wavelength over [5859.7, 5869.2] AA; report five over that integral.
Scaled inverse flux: 0.0025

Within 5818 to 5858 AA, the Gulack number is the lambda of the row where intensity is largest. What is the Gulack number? 5833.48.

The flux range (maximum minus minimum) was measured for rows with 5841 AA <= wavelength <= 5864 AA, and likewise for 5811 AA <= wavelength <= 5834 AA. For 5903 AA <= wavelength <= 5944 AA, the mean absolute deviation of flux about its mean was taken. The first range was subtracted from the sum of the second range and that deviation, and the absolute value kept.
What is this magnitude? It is 13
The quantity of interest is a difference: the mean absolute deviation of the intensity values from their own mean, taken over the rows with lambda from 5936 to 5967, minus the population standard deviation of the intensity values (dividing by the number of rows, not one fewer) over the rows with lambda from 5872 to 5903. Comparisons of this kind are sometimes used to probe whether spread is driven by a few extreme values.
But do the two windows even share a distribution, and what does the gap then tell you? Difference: -6.6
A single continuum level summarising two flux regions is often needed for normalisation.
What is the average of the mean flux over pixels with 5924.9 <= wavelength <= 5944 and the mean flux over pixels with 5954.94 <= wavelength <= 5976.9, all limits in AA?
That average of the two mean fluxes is 207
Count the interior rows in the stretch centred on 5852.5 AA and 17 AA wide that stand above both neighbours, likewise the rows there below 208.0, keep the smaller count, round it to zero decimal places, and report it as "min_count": 3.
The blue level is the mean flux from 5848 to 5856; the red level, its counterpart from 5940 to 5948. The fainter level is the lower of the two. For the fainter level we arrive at 209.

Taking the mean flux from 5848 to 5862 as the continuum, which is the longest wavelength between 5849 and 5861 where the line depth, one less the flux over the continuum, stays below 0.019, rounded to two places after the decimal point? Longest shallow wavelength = 5860.41 AA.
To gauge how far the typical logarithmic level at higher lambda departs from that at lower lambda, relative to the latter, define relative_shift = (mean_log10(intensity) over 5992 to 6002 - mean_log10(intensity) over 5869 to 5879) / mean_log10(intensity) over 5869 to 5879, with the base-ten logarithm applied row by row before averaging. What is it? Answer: -0.009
